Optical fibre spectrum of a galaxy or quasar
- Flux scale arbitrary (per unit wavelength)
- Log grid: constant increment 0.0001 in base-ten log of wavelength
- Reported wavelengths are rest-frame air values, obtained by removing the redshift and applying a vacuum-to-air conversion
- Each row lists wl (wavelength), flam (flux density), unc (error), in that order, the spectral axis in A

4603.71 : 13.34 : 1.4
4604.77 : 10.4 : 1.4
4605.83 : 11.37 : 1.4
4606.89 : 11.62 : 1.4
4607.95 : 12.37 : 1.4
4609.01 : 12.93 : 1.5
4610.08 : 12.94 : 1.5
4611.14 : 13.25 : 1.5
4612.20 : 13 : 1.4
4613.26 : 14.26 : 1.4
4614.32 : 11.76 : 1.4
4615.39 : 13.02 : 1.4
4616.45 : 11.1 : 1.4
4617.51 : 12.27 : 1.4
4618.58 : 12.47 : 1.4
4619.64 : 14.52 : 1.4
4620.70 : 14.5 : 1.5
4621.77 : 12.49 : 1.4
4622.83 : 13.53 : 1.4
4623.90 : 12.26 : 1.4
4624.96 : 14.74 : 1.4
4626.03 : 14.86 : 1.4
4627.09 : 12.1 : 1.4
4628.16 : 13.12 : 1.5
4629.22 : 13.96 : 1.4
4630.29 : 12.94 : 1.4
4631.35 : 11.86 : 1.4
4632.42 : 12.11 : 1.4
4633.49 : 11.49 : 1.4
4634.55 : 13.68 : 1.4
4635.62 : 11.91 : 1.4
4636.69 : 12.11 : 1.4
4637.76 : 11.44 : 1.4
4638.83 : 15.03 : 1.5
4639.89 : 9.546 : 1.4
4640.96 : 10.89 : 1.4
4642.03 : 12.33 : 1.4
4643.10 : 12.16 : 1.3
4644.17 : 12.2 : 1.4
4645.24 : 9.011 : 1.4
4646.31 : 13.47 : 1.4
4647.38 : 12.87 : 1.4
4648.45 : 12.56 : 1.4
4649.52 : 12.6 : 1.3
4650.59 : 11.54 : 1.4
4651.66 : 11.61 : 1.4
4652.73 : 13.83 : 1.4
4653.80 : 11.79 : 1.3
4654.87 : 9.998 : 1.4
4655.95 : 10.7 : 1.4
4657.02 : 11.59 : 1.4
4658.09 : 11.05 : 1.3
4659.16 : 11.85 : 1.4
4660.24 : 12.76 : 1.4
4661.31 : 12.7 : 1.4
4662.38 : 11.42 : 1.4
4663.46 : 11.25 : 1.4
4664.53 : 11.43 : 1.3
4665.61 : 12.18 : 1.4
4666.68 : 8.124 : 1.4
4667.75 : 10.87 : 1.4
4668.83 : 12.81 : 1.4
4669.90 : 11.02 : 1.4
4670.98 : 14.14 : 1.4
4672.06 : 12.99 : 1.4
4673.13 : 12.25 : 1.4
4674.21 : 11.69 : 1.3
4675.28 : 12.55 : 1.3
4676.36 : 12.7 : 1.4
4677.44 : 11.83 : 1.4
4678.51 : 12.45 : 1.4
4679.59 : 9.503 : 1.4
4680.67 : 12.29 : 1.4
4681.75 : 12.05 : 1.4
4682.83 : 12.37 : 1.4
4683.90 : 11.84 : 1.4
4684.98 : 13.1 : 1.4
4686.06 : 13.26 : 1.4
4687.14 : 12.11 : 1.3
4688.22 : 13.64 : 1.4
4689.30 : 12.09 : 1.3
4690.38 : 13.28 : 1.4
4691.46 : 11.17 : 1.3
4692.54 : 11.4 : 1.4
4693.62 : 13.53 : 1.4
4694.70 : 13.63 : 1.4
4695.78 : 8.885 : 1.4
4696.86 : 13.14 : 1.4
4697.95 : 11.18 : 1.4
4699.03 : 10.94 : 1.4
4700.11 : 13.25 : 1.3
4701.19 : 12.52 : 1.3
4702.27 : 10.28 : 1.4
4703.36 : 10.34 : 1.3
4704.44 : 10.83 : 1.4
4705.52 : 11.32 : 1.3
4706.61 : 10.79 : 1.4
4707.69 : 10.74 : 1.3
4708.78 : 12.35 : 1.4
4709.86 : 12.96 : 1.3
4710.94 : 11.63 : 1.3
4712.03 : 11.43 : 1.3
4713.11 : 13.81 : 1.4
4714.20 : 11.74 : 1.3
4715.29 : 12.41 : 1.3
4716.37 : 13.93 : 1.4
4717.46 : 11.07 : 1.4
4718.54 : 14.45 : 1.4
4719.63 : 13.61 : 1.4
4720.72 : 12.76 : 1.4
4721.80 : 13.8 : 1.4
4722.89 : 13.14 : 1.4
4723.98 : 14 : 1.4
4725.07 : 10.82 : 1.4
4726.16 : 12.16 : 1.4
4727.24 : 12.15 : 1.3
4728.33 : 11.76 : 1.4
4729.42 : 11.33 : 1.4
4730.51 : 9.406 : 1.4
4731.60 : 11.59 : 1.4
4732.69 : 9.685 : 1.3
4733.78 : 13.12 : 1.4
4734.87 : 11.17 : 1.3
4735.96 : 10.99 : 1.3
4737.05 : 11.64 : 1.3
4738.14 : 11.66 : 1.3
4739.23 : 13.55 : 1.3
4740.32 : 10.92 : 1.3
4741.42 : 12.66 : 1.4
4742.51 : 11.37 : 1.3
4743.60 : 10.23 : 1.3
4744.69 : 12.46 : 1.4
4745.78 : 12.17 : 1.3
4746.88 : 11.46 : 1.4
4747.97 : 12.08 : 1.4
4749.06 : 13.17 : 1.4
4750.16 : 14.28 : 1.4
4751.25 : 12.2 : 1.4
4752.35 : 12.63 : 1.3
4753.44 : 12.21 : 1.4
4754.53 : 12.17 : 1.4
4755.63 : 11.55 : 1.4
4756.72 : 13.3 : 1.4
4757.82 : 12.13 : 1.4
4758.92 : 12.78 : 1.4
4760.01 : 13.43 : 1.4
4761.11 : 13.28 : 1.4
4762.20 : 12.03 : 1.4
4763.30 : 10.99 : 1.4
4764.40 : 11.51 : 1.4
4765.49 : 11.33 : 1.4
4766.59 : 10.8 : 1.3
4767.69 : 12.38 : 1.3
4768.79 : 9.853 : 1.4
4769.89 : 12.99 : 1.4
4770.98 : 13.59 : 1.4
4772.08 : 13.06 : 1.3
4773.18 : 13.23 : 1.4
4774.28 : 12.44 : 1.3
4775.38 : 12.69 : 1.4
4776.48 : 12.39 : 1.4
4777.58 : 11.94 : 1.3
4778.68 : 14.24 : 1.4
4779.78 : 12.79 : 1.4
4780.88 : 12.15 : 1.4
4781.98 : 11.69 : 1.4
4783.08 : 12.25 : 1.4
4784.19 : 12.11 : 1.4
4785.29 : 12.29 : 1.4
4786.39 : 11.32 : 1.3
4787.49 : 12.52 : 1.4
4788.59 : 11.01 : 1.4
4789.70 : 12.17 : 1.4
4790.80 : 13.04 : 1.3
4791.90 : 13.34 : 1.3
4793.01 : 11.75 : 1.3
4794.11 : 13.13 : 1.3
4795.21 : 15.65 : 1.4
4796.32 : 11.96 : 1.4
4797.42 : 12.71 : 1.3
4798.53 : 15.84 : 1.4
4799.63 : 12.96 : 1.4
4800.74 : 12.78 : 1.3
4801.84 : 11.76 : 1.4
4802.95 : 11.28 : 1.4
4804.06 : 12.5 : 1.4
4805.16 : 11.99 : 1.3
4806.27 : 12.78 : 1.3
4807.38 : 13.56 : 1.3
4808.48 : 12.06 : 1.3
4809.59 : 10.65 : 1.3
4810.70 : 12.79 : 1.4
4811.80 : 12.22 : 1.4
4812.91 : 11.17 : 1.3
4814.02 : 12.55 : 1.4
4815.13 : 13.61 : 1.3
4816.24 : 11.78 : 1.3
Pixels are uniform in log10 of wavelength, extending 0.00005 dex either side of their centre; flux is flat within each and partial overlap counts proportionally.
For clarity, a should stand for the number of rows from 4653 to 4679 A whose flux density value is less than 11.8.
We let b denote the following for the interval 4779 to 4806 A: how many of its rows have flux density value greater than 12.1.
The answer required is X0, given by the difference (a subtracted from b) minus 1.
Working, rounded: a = 12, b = 16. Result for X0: 3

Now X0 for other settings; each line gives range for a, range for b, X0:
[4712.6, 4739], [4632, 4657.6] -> -1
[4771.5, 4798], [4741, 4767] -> 9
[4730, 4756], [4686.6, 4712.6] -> -3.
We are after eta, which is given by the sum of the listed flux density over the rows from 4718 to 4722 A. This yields 55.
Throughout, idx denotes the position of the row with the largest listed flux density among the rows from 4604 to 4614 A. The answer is 4613.26 A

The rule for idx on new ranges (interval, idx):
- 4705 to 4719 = 4718.54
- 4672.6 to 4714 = 4713.11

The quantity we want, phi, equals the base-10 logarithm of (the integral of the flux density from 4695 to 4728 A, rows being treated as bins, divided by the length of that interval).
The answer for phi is 1.08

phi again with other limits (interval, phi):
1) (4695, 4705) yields 1.05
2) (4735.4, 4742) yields 1.08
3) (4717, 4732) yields 1.09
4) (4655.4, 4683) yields 1.07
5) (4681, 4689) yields 1.10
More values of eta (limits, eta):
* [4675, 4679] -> 50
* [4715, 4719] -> 52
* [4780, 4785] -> 48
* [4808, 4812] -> 48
